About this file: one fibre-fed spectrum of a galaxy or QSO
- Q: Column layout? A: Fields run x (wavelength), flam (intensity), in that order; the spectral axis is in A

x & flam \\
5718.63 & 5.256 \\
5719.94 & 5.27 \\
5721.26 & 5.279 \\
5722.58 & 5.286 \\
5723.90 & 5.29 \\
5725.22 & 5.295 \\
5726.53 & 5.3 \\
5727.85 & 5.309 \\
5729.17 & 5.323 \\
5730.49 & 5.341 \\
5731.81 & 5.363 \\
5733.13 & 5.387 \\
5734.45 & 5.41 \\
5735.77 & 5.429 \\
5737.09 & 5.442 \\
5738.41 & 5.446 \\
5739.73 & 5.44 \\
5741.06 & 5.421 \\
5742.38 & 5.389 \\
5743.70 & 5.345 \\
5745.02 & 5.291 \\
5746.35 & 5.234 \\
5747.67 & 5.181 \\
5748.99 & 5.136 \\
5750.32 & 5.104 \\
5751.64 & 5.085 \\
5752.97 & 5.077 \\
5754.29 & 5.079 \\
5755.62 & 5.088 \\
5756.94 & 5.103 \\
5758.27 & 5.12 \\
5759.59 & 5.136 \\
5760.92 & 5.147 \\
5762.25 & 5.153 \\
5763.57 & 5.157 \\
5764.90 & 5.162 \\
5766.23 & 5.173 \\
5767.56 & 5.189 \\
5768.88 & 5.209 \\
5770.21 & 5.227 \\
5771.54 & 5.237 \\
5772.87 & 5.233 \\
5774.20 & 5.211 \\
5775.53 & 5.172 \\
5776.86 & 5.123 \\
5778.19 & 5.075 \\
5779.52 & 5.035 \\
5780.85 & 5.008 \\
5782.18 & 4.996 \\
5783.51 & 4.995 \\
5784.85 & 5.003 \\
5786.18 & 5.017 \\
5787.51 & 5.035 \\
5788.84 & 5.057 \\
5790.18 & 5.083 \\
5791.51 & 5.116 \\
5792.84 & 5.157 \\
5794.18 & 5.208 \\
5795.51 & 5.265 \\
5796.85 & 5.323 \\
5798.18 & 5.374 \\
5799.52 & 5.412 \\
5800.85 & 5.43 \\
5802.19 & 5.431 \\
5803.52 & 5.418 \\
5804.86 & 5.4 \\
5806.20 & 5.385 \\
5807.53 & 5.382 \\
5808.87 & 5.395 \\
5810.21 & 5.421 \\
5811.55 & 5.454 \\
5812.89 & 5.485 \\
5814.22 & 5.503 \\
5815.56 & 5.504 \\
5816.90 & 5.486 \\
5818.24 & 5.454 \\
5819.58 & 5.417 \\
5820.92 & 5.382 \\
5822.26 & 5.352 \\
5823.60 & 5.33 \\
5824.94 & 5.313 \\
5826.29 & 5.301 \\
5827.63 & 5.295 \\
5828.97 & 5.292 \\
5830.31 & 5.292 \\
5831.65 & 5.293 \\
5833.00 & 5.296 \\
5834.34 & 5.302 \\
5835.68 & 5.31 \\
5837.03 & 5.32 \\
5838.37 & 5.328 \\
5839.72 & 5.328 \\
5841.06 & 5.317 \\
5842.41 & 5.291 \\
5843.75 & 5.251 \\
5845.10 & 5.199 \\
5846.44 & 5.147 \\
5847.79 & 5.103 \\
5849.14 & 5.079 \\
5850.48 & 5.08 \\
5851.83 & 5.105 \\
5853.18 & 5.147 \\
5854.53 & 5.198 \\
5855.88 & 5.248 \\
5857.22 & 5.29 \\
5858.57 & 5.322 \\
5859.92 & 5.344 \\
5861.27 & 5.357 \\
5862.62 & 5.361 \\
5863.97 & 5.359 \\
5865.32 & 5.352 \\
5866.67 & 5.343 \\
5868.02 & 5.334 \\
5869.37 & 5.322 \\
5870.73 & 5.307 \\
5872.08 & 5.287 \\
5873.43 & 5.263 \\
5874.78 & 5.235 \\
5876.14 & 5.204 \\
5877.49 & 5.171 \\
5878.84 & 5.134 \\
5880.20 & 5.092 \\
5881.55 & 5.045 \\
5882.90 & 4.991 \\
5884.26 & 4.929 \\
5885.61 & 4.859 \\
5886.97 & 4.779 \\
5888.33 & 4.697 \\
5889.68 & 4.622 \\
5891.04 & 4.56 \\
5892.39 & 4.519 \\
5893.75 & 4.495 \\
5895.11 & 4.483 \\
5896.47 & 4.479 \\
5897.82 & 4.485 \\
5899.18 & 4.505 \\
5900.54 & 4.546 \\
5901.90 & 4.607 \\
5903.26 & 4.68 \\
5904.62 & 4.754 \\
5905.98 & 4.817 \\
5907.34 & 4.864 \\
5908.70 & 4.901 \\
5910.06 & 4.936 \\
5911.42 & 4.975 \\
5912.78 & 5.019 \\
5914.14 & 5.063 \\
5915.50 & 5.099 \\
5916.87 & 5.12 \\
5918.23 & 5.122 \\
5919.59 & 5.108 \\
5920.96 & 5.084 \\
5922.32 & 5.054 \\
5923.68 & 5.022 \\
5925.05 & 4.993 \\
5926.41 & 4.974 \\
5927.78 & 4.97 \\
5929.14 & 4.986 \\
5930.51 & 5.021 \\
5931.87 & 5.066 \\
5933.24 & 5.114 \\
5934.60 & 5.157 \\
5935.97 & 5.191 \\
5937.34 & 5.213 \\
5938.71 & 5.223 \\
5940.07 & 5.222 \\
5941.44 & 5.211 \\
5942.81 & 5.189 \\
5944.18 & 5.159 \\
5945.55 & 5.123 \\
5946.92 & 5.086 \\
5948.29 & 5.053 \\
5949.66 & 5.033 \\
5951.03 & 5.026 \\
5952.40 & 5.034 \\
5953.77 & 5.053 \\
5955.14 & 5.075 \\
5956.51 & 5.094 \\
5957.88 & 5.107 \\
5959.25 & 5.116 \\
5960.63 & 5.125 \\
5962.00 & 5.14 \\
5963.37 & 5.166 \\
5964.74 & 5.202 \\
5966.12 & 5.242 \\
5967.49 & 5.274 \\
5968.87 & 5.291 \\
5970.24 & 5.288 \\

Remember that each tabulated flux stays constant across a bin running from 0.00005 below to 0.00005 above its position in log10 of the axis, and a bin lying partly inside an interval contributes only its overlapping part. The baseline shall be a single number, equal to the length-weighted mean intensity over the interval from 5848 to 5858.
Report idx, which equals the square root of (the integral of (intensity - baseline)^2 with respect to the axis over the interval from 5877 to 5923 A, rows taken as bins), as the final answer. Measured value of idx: 2.7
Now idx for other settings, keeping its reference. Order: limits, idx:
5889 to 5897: 1.8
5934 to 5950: 0.3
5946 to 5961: 0.4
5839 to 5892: 1.6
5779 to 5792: 0.5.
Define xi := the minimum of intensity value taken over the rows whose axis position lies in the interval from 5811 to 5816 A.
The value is 5.454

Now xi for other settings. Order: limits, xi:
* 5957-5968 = 5.107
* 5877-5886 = 4.859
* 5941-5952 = 5.026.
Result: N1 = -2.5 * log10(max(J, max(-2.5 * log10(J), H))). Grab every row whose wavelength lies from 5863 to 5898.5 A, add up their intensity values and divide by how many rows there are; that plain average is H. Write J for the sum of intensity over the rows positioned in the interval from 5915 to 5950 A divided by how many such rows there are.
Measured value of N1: -1.77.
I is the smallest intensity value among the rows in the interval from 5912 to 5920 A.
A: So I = 5.019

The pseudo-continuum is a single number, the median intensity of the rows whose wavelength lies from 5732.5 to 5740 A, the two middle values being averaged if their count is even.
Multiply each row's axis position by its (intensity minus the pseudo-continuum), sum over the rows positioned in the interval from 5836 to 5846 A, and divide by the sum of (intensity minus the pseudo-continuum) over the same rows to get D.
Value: 5841.8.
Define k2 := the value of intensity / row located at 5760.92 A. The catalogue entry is 5.147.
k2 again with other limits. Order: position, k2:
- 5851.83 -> 5.105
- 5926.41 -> 4.974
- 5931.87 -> 5.066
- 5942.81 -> 5.189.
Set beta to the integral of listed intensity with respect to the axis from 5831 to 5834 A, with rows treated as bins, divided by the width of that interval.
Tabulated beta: 5.29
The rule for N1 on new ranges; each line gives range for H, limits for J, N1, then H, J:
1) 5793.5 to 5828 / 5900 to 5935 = -1.83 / 5.39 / 4.96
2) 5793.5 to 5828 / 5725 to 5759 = -1.83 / 5.39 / 5.27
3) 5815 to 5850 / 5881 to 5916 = -1.81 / 5.31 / 4.76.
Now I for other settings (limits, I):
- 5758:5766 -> 5.12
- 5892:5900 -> 4.479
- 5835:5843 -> 5.291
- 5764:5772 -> 5.162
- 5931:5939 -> 5.066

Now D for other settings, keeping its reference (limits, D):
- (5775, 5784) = 5779.9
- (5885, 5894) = 5890.1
